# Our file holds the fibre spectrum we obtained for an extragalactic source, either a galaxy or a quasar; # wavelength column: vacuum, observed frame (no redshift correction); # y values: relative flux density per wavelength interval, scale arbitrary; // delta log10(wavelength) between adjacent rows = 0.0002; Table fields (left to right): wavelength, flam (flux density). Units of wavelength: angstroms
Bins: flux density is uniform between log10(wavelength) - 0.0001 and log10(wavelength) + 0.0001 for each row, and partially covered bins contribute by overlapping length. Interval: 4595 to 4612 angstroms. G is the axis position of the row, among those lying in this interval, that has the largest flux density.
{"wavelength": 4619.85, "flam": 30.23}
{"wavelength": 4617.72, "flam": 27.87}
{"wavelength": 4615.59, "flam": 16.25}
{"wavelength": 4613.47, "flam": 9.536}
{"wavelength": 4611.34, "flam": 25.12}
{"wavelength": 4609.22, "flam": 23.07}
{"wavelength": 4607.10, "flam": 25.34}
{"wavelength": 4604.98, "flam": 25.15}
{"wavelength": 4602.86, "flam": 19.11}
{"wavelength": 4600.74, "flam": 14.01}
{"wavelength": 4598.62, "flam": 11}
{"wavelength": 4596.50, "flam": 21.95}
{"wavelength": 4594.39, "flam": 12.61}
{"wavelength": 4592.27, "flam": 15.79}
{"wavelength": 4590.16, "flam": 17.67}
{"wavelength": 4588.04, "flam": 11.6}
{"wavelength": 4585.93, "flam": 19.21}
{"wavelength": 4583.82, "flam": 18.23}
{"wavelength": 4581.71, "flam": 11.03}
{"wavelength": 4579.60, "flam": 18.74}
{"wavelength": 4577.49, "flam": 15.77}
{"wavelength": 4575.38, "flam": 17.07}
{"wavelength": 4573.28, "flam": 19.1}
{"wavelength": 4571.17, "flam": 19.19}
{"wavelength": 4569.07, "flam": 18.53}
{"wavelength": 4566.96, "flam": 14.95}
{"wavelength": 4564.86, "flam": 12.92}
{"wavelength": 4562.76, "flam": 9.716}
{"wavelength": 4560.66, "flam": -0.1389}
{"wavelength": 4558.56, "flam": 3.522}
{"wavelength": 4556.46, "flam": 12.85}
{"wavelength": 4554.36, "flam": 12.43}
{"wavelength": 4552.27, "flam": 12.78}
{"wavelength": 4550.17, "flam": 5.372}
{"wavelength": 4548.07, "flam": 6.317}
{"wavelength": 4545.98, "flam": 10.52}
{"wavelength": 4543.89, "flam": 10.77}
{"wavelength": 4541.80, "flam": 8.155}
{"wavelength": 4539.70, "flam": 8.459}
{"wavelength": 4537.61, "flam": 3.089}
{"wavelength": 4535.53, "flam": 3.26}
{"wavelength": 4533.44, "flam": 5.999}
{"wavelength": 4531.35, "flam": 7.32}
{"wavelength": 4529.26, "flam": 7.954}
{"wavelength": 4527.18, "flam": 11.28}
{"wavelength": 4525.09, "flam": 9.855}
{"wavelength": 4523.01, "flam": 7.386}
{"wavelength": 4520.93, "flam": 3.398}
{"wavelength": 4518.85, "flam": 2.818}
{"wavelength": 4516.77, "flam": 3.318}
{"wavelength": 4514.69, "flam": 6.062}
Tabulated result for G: 4607.10 angstroms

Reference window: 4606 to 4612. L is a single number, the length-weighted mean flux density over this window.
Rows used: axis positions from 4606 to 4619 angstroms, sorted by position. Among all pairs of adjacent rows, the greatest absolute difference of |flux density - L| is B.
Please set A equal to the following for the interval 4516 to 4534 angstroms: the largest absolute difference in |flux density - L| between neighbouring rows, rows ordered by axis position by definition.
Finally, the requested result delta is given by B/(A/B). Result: 51.6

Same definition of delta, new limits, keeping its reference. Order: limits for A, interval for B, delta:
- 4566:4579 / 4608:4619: 57.5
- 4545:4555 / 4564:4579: 1.7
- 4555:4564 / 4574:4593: 6.0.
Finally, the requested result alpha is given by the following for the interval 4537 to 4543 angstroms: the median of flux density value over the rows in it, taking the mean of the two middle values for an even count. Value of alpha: 8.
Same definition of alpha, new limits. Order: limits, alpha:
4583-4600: 17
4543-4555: 11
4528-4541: 7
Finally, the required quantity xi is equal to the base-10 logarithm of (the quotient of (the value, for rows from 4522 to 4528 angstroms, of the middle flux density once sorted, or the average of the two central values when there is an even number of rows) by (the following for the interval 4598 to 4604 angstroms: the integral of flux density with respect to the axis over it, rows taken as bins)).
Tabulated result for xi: -0.96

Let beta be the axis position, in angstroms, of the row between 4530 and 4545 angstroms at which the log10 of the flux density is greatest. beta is 4543.89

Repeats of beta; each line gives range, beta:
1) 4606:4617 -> 4607.10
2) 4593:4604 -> 4596.50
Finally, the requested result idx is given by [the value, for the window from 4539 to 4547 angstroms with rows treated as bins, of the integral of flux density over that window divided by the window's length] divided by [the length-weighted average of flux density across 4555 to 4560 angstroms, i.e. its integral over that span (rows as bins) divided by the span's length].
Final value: 1.2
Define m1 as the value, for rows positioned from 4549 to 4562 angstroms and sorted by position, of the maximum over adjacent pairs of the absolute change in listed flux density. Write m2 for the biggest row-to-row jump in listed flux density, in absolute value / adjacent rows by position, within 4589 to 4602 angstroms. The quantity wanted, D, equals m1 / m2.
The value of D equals 0.9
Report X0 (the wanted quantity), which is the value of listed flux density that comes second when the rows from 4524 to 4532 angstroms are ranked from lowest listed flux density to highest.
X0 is 7.954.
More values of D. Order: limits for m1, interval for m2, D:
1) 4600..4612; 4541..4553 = 0.8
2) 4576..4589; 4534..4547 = 1.4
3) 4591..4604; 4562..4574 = 3.1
